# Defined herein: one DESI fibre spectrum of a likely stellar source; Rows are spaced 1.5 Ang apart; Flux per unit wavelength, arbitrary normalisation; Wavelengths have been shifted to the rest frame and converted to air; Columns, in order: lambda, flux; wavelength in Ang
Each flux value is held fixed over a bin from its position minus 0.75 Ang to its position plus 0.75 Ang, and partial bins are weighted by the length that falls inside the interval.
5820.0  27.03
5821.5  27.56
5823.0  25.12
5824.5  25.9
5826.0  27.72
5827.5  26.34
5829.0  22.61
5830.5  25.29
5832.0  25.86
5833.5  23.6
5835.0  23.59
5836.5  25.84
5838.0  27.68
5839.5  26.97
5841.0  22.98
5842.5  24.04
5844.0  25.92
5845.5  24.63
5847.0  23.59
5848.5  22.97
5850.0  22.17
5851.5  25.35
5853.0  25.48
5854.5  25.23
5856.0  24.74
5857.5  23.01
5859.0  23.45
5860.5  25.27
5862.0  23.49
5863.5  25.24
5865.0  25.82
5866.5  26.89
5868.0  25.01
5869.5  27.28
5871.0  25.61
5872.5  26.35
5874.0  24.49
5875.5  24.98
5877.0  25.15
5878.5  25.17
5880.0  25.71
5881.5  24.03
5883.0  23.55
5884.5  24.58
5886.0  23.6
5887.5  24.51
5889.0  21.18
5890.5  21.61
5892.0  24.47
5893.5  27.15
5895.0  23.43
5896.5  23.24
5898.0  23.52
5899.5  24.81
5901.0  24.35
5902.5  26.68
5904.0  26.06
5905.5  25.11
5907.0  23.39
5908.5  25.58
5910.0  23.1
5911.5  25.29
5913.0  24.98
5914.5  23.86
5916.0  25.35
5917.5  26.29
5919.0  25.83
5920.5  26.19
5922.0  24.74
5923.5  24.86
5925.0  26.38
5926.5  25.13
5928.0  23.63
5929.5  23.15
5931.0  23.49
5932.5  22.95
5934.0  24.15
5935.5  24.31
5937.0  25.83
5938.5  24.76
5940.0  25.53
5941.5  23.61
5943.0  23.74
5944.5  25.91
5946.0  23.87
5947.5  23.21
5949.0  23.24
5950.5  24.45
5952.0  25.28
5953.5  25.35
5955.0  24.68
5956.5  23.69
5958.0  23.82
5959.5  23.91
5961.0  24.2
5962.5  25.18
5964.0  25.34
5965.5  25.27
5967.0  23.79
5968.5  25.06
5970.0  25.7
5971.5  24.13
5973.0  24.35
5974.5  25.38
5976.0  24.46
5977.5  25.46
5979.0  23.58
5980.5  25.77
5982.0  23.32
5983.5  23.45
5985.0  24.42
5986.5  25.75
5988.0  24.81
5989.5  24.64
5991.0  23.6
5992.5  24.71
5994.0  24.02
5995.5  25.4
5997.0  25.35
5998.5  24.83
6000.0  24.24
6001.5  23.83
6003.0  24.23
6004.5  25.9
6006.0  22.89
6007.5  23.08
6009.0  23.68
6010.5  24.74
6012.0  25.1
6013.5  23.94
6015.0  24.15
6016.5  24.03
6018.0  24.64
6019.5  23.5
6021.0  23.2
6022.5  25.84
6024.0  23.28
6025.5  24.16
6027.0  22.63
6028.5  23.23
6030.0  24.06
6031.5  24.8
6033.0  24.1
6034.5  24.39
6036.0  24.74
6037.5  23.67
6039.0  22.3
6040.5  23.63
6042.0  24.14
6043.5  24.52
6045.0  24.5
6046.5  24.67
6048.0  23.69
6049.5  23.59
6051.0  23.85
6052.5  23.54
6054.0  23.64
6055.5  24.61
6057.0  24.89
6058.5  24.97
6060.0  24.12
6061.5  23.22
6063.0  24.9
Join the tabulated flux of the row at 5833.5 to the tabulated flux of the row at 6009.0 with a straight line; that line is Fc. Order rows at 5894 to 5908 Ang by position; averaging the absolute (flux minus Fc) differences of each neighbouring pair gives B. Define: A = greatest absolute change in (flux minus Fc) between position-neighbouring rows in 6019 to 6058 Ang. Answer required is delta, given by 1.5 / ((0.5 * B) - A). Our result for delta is -0.70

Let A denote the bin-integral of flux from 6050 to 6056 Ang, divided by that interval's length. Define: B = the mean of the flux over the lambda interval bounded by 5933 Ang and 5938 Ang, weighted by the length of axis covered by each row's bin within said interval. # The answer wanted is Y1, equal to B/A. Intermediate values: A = 23.9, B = 24.7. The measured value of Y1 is 1.034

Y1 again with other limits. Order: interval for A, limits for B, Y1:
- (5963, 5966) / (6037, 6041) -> 0.915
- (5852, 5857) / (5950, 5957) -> 0.987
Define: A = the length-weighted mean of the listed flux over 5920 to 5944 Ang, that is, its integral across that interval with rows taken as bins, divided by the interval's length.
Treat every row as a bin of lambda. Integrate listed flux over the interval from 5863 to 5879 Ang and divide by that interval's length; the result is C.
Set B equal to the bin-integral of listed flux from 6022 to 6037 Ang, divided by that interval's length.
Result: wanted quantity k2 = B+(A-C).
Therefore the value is 23.0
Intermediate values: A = 24.5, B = 24.1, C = 25.6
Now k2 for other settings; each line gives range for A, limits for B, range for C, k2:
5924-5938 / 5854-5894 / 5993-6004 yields 24.5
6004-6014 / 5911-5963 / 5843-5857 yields 24.3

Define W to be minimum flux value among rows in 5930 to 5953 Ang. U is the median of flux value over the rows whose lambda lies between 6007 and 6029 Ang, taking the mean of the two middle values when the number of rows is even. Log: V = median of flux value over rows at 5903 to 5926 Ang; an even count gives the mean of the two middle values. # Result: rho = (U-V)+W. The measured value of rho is 21.6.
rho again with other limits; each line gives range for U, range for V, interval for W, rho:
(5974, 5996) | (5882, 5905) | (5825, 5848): 22.9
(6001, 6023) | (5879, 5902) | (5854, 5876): 23.0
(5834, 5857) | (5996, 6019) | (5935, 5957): 23.7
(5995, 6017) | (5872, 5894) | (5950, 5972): 23.4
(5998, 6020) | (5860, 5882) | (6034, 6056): 21.2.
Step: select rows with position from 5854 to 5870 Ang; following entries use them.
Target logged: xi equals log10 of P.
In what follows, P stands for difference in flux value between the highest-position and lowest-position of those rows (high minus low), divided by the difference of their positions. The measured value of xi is -0.9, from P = 0.14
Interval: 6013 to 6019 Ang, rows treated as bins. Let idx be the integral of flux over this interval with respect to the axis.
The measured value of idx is 145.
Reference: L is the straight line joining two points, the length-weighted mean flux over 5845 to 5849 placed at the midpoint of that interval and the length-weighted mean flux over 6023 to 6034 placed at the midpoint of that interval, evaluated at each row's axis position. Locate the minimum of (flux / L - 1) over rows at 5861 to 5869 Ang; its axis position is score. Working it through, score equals 5862.0 Ang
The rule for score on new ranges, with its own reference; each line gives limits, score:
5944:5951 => 5947.5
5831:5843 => 5841.0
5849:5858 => 5850.0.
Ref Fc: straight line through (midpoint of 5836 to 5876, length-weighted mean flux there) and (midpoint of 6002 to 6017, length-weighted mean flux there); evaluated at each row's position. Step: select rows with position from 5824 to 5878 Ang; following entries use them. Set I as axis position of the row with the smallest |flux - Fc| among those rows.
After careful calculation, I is 5868.0 Ang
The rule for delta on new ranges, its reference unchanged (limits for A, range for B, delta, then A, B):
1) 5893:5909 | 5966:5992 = -0.47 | 3.7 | 1.11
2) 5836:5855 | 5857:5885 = -0.44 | 4.0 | 1.13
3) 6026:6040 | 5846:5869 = -1.92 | 1.4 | 1.18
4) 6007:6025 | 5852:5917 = -0.76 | 2.6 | 1.32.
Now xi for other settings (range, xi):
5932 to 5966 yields -1.2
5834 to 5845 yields -0.6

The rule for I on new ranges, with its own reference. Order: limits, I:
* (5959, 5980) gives 5973.0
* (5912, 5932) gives 5922.0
